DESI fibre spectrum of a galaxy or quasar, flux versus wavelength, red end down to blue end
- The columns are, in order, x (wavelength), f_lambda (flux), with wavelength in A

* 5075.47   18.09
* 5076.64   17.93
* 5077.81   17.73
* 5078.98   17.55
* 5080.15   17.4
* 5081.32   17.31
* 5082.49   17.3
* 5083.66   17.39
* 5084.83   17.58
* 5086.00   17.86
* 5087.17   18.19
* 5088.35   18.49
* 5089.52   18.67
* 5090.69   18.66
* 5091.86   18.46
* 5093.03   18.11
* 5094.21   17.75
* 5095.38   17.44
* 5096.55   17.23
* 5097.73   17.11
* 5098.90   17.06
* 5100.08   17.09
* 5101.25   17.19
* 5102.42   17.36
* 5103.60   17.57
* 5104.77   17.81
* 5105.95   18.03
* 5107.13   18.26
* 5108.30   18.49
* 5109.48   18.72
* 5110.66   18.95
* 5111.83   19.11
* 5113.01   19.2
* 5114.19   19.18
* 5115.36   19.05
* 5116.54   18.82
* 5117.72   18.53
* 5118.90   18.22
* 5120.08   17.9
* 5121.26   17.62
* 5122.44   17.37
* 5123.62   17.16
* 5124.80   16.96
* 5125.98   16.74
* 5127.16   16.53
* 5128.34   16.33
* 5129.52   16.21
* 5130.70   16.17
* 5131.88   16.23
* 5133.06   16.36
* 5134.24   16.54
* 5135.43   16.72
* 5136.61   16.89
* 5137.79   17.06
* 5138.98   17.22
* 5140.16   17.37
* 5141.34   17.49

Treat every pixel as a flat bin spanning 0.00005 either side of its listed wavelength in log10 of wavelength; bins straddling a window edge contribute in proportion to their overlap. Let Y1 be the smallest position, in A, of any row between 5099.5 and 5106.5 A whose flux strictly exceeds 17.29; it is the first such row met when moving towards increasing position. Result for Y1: 5102.42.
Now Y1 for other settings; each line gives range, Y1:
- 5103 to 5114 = 5103.60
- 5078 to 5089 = 5078.98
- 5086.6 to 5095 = 5087.17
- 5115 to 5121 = 5115.36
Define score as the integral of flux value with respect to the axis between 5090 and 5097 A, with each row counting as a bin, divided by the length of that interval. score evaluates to 17.98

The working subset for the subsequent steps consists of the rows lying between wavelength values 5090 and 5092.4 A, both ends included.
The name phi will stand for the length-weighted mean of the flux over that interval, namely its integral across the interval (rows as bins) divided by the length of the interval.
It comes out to 18.6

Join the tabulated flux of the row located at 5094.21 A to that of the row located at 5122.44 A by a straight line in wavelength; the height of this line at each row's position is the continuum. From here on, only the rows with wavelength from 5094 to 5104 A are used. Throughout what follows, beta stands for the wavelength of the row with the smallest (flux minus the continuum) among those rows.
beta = 5098.90 A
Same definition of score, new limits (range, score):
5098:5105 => 17.33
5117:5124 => 17.82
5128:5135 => 16.32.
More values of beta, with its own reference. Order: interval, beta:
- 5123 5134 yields 5130.70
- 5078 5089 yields 5081.32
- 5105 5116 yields 5105.95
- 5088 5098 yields 5097.73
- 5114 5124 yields 5123.62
